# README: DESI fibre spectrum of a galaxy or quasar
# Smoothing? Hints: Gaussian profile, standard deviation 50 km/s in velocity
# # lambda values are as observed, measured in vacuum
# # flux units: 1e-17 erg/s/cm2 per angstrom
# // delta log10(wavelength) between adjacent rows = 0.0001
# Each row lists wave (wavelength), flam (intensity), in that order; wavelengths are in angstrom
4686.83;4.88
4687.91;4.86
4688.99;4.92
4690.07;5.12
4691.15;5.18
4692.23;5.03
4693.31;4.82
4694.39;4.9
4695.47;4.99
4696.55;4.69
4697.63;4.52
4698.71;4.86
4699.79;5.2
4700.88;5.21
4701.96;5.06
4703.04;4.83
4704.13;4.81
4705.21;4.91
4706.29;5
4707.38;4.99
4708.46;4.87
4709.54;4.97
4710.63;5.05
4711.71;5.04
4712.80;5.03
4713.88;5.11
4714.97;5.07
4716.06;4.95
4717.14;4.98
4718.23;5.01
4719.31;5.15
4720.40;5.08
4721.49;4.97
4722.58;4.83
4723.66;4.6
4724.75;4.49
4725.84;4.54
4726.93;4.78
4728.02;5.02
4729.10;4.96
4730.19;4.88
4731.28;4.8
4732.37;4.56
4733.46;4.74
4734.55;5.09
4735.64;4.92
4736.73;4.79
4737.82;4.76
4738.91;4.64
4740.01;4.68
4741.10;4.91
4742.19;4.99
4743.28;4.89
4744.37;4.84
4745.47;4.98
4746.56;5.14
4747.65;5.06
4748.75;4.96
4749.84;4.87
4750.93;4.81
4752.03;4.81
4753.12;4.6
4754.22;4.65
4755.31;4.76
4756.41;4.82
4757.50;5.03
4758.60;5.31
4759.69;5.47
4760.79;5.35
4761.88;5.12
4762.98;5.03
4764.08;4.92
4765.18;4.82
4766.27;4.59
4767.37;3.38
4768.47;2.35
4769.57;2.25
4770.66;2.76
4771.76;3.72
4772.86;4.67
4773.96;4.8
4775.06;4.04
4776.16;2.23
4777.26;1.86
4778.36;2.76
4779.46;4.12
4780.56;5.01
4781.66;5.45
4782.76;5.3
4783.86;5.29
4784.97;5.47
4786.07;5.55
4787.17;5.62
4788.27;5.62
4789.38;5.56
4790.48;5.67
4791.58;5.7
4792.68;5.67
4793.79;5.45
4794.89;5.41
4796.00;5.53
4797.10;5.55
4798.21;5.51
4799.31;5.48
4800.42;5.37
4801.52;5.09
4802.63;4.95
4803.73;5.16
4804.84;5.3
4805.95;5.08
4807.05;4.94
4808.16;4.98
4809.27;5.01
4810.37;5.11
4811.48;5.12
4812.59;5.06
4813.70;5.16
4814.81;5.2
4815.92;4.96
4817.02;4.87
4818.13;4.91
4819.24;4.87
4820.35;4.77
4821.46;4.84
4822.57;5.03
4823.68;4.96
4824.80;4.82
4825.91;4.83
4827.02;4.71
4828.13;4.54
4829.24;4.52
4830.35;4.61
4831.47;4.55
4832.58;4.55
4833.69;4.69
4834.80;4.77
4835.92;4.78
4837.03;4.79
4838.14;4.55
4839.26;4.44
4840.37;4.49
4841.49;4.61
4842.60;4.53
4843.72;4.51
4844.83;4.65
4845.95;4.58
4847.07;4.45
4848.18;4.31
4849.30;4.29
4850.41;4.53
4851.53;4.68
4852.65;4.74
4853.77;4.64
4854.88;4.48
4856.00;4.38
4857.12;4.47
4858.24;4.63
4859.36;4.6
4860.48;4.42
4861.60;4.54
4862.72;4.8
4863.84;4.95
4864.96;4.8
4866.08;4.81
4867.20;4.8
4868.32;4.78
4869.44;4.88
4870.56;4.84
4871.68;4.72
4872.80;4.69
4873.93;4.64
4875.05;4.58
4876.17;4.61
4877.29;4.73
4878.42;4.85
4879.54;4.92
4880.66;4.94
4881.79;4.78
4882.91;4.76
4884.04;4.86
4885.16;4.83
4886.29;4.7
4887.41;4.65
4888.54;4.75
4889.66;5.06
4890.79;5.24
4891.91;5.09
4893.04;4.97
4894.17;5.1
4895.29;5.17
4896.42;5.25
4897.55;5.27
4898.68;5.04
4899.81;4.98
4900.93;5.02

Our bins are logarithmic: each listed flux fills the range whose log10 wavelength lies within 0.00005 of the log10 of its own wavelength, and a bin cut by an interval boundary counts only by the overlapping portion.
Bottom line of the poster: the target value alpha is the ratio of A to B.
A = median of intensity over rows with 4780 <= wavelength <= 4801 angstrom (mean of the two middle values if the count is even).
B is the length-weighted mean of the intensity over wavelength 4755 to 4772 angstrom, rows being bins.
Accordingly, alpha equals 1.26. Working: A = 5.5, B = 4.36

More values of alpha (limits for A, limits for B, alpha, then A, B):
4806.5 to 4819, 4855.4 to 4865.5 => 1.09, 5.0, 4.62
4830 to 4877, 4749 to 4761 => 0.93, 4.6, 4.94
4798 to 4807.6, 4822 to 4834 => 1.10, 5.2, 4.71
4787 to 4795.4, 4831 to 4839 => 1.21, 5.6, 4.66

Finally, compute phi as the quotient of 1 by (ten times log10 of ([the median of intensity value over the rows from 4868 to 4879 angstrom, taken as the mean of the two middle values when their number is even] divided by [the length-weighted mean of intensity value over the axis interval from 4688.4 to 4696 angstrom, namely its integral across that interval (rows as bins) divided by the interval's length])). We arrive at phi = -4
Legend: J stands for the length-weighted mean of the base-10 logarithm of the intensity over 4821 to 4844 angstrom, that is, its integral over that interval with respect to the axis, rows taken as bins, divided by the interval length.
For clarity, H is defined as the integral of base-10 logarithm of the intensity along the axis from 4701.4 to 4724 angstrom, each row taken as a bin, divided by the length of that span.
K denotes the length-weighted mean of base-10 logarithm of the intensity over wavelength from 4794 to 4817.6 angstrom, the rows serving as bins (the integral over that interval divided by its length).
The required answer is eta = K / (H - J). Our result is 26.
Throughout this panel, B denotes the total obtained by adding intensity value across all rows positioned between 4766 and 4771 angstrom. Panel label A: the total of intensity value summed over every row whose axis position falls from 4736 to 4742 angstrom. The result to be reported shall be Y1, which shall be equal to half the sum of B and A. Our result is 19.6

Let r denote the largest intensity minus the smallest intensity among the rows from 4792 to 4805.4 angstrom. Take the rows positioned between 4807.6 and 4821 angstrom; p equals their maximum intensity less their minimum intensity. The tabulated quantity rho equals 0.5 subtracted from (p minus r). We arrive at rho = -0.8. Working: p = 0.43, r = 0.72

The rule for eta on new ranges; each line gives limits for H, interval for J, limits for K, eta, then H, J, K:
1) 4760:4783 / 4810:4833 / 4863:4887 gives -7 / 0.582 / 0.686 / 0.680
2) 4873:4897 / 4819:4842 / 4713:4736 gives 43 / 0.688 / 0.672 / 0.689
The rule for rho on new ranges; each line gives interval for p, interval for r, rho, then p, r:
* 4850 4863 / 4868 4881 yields -0.4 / 0.42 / 0.36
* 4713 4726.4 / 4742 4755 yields -0.4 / 0.66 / 0.54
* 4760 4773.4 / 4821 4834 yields 2.1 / 3.10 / 0.51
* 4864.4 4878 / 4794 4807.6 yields -0.8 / 0.30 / 0.61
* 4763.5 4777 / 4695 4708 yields 1.5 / 2.69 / 0.69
